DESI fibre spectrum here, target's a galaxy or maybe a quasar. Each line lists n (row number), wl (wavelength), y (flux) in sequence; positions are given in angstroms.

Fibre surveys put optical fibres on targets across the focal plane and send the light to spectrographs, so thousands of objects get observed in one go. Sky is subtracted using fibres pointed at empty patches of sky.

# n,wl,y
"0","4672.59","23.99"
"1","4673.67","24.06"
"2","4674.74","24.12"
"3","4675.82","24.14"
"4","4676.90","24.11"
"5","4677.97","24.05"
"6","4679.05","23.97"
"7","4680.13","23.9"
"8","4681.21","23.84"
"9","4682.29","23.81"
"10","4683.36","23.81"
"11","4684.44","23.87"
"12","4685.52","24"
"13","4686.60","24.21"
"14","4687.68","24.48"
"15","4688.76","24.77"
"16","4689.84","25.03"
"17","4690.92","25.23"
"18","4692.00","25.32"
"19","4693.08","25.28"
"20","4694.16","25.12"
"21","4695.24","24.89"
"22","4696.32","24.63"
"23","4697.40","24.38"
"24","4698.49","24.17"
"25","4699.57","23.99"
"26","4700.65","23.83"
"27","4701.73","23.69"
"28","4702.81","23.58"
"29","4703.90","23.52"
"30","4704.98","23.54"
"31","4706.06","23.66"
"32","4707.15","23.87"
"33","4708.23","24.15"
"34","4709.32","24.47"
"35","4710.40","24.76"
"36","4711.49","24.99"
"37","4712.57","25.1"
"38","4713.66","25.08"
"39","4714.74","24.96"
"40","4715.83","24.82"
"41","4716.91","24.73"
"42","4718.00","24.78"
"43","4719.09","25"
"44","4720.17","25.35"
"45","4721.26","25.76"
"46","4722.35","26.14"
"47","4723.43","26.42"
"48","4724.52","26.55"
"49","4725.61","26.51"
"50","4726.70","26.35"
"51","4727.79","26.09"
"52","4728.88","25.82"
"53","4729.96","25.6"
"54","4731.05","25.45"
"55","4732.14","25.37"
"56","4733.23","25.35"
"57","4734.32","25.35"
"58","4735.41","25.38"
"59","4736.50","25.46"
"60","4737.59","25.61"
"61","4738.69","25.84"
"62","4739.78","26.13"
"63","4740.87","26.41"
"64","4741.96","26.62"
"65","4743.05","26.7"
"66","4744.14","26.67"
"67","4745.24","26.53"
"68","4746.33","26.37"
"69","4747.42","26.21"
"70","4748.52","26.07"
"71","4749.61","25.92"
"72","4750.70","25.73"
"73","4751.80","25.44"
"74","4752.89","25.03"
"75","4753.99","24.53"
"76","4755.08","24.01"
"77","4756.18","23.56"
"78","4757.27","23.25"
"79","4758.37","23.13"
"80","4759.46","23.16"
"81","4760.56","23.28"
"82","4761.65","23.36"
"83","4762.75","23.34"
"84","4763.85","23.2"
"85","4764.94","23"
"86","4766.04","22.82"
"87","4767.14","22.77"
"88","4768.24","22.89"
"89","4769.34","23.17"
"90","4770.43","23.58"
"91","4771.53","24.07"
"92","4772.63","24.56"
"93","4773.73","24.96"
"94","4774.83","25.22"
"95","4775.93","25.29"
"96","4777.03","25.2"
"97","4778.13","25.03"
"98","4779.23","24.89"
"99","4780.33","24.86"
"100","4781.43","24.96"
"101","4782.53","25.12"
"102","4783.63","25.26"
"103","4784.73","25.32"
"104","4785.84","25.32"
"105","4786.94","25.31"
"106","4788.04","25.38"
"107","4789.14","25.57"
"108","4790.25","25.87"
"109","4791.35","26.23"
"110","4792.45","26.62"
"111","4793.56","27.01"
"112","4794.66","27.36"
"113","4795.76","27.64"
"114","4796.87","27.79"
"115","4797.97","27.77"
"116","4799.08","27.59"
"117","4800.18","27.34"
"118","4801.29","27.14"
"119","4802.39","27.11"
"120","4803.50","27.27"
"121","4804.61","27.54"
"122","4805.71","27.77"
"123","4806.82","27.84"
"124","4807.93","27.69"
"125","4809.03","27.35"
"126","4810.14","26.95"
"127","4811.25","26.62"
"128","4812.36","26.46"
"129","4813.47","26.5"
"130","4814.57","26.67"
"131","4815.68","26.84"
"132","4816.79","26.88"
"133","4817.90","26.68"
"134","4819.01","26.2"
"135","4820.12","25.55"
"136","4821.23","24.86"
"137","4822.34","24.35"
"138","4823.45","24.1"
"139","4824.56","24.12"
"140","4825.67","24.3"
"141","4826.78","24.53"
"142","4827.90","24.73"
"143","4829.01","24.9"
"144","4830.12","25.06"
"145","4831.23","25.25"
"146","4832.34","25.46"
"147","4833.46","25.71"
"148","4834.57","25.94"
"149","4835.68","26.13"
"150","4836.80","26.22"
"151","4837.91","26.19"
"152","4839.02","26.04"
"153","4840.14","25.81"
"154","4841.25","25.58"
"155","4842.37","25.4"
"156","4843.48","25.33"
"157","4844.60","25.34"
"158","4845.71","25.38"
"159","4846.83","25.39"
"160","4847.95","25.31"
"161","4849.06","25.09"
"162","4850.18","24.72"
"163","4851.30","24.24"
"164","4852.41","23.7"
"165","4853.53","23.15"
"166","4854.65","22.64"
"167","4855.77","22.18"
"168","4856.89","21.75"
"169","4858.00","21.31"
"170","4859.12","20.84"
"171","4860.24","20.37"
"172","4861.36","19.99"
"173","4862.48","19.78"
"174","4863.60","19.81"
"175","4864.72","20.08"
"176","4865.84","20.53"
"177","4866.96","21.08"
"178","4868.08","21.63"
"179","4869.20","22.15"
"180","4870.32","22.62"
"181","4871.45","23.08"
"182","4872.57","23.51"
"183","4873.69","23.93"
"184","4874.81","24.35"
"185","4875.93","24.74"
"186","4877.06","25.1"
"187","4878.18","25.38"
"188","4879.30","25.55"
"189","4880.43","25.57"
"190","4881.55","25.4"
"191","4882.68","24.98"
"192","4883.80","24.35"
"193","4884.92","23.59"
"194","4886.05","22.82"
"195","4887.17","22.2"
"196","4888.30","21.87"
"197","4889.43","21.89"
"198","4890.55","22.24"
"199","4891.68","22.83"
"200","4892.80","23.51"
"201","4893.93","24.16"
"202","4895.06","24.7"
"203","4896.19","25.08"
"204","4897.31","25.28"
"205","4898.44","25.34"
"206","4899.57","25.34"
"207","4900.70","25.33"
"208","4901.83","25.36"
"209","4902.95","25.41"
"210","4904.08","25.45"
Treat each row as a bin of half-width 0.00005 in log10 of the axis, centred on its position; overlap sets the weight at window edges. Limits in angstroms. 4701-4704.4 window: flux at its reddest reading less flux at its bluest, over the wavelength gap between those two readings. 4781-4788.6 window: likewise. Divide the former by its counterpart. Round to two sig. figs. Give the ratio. -1.2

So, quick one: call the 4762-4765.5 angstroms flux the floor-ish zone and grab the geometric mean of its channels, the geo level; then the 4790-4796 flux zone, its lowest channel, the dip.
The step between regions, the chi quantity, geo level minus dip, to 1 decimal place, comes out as -2.7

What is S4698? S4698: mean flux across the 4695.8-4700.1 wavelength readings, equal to 24.3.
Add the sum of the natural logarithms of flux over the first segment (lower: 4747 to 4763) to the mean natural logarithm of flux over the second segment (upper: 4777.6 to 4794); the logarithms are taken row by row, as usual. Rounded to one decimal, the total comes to 51.1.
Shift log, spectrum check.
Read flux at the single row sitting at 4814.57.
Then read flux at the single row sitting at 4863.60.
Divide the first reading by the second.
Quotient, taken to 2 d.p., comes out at 1.35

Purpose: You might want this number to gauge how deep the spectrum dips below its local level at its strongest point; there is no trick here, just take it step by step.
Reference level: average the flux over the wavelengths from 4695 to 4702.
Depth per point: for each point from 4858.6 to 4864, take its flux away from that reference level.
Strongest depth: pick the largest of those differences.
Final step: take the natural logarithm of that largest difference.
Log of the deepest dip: 1.5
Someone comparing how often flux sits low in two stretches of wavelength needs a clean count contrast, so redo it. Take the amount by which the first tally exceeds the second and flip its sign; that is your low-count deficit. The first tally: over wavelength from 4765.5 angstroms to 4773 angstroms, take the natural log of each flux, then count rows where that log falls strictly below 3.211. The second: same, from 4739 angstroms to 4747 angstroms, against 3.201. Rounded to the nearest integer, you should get -7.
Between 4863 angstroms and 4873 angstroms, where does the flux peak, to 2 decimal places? 4872.57 angstroms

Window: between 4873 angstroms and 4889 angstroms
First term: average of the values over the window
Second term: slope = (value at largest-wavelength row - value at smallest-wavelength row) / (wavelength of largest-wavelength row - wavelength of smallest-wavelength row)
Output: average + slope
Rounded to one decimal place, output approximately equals 24.1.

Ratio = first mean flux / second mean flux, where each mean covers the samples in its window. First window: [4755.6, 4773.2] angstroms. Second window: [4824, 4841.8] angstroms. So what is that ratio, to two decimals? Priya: 0.92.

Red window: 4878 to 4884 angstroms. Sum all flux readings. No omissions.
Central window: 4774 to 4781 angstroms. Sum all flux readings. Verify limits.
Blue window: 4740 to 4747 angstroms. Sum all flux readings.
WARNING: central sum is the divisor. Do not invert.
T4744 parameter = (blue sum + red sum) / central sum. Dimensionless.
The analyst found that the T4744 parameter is 2.06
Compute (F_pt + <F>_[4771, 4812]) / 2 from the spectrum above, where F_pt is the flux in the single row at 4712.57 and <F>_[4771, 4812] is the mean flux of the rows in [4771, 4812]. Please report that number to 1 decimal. 25.7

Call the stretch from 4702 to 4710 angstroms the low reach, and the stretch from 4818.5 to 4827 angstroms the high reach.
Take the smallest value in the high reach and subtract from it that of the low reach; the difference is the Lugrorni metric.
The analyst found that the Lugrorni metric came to 1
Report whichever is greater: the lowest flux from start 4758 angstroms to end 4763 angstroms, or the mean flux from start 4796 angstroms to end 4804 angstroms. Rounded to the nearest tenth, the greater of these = 27.4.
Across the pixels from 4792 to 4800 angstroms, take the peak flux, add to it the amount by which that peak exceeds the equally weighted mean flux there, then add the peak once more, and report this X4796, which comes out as 56.0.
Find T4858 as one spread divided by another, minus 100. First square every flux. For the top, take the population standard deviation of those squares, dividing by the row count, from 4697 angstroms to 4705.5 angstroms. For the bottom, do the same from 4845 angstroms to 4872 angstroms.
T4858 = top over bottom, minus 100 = -99.8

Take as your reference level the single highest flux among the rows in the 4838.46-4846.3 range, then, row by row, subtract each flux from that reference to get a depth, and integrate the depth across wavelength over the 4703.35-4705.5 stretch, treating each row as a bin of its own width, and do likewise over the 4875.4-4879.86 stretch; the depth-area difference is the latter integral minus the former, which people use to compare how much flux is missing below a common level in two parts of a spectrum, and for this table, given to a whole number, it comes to -2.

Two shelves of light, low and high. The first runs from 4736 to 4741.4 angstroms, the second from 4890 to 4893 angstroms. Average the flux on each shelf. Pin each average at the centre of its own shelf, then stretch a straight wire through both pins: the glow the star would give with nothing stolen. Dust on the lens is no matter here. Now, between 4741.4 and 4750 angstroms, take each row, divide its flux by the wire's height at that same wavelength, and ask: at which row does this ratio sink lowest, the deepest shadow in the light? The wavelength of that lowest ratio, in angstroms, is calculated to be 4749.61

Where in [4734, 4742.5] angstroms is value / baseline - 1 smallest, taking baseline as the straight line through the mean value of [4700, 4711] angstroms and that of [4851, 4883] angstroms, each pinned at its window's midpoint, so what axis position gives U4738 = 4734.32 angstroms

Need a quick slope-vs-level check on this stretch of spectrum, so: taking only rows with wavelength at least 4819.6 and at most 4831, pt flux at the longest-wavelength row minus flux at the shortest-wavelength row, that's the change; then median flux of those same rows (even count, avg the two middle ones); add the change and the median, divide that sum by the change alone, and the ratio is -49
